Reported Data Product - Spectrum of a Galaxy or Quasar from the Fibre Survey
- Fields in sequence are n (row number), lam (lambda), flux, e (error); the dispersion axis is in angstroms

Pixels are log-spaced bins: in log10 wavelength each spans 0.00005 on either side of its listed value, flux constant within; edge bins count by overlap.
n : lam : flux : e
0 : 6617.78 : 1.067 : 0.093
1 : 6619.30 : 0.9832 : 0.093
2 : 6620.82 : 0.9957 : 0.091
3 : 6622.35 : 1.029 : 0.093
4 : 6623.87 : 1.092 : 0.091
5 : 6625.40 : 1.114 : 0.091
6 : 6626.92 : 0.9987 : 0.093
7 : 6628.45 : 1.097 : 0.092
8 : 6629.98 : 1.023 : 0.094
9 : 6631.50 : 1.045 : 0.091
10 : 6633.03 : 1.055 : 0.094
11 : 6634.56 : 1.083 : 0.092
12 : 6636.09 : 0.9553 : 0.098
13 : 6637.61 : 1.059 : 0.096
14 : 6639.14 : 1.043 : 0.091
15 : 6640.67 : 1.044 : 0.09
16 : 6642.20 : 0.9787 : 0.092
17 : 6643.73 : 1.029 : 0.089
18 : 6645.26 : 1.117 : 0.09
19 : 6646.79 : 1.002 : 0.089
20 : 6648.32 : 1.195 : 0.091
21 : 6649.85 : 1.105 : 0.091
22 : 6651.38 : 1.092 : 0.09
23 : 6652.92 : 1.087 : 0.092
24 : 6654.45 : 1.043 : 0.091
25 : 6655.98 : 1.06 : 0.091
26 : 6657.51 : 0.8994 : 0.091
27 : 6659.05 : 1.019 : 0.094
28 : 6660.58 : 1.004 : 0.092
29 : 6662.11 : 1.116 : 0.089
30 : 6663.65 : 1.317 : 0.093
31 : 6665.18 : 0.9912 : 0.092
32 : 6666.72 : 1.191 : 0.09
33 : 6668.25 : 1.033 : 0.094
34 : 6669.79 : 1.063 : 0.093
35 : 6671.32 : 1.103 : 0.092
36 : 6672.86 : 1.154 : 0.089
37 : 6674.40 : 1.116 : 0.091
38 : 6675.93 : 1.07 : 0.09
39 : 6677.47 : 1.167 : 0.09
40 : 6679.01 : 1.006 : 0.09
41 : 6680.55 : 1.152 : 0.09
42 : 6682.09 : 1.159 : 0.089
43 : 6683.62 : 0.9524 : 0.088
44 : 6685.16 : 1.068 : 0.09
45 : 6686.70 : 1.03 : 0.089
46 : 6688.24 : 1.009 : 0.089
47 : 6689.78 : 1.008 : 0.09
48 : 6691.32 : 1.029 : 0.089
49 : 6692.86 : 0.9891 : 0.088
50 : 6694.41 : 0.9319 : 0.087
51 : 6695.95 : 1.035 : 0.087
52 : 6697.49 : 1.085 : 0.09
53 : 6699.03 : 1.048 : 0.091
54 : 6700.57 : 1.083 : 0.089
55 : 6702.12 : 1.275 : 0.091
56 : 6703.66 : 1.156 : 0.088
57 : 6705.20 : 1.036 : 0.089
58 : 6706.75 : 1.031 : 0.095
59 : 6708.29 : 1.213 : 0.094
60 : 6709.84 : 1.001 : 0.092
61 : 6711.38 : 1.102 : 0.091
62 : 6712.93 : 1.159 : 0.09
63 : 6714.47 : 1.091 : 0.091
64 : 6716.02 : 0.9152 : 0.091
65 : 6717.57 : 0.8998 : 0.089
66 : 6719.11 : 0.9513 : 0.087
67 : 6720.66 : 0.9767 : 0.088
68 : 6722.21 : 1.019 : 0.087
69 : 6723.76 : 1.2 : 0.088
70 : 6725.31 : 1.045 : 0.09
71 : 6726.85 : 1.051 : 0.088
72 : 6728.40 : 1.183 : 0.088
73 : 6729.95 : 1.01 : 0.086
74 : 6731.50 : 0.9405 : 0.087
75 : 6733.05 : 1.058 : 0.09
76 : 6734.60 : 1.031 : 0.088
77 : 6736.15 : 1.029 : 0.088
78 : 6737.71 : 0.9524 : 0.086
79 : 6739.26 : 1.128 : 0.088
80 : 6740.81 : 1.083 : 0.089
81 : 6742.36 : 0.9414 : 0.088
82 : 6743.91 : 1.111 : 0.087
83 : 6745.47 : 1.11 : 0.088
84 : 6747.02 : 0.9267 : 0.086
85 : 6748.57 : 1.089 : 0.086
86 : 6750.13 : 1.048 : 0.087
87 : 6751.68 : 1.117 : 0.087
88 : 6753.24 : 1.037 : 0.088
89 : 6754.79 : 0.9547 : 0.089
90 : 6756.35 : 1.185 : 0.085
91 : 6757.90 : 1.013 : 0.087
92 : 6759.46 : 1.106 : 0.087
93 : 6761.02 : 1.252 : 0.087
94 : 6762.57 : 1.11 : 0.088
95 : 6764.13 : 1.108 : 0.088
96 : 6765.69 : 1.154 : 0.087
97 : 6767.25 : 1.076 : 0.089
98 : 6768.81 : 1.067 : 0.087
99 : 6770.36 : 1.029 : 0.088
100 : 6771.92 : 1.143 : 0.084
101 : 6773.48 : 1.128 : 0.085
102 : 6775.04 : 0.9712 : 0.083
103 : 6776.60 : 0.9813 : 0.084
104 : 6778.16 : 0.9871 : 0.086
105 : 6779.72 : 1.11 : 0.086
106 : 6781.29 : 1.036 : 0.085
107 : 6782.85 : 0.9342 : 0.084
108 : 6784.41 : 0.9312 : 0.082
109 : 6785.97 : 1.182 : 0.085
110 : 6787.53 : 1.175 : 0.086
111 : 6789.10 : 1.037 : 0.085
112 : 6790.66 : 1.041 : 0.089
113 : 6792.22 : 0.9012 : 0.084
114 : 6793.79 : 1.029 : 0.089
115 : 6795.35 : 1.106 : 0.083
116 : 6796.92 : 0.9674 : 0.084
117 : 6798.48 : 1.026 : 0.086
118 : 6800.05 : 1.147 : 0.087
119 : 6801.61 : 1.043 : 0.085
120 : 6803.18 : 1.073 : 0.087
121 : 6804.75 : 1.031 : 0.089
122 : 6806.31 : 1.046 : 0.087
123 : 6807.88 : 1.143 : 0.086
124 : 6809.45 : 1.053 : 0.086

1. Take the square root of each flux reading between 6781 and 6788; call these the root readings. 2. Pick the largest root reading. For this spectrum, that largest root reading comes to 1.09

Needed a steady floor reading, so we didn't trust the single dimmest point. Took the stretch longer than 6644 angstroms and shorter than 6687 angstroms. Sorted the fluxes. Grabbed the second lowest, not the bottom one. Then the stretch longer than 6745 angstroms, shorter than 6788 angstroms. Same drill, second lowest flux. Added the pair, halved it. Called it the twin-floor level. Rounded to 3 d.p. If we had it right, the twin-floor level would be 0.942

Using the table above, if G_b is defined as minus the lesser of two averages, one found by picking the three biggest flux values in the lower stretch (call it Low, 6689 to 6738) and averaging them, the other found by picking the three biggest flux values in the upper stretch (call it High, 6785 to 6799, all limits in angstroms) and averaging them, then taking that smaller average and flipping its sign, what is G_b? -1.15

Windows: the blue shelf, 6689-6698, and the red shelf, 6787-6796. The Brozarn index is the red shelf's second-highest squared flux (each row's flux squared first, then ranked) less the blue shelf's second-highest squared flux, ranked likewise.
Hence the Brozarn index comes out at 0.15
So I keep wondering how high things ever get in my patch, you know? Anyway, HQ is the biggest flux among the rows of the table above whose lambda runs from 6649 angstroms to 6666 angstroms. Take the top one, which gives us 1.317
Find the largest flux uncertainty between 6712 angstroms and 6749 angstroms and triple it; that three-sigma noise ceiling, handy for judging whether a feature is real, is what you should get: 0.273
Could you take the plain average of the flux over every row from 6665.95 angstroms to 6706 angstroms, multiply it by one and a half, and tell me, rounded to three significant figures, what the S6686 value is 1.61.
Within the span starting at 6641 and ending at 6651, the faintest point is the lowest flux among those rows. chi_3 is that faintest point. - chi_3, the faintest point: 0.9787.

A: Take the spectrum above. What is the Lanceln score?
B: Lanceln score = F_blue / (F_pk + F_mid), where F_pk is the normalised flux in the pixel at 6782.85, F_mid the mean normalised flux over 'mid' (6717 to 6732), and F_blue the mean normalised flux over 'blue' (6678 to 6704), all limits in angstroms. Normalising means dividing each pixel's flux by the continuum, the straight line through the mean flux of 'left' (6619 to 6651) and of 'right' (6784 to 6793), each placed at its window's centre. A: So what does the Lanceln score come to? 0.539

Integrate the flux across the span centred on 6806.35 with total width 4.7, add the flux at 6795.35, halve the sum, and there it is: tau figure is 3.08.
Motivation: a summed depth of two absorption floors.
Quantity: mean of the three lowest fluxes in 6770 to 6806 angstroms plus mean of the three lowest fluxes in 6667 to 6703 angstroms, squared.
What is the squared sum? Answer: 3.534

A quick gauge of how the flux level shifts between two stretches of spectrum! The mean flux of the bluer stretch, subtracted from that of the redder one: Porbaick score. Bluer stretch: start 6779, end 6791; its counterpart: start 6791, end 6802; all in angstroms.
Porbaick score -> -0.024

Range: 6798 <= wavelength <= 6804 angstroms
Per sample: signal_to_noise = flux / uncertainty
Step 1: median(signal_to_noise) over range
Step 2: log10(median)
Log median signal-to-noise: 1.09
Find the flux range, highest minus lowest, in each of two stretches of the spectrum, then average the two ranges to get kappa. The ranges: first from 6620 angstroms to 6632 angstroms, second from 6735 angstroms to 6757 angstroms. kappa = 0.19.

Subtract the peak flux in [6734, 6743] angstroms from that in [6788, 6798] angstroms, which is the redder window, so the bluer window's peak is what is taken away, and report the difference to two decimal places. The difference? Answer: -0.02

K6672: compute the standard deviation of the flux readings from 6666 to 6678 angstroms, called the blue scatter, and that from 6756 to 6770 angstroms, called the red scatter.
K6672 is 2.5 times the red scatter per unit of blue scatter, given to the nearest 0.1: 3.2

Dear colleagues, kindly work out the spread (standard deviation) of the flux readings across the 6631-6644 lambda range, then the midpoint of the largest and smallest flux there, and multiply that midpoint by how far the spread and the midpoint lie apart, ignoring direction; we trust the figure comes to 1.00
